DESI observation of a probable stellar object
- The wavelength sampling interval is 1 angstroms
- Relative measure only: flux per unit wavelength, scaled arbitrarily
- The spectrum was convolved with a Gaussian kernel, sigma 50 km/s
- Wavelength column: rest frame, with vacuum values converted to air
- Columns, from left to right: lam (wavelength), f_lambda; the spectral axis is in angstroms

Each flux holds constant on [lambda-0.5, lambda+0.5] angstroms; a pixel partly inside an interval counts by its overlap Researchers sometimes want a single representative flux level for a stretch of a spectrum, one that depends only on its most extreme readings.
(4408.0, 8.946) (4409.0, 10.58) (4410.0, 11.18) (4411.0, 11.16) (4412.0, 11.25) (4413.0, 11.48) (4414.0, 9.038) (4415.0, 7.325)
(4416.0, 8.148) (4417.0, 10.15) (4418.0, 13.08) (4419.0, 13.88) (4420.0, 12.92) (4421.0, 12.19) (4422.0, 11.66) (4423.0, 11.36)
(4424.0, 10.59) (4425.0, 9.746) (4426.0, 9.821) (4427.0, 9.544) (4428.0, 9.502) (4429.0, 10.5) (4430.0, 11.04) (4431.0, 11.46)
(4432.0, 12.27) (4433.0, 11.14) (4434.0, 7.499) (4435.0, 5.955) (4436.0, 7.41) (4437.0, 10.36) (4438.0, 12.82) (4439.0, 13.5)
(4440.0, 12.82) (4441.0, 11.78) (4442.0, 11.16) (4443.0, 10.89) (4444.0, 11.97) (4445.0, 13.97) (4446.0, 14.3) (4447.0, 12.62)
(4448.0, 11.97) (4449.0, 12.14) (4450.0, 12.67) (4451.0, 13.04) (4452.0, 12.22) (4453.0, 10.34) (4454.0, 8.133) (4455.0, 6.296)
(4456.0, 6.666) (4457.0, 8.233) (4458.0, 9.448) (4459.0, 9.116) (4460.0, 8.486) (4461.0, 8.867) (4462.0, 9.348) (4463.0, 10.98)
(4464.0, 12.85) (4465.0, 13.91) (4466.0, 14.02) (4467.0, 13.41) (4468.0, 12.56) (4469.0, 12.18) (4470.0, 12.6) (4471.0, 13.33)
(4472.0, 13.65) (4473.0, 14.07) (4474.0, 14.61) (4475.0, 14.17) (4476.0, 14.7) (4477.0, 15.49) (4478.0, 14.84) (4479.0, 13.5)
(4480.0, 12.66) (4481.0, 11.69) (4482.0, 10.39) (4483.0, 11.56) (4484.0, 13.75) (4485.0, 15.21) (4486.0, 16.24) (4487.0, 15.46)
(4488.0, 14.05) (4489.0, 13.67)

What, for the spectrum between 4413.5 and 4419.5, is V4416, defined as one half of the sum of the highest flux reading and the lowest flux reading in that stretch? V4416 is 10.6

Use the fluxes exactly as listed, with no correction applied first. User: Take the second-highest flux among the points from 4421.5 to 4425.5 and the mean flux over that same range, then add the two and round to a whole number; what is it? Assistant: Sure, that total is 22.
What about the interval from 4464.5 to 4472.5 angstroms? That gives 27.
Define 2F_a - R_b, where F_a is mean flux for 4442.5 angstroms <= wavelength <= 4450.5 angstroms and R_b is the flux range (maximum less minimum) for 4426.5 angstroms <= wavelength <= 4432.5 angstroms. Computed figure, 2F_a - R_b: 22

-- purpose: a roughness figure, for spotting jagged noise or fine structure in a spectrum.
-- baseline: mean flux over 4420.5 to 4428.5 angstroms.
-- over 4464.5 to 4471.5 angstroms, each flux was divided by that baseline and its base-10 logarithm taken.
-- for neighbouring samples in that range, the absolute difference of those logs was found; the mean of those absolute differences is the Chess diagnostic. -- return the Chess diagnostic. 0.017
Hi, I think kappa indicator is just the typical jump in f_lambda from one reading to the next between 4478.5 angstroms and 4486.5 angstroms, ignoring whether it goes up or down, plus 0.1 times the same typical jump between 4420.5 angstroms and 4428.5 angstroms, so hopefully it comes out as 1.3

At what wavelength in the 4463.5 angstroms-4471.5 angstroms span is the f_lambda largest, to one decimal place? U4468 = 4466.0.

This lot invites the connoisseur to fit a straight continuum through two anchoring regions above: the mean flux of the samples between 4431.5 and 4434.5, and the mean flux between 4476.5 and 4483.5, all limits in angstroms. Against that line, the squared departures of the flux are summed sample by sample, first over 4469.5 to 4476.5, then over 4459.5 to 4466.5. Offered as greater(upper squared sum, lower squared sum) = 35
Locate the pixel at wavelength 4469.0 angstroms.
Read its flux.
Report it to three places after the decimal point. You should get 12.180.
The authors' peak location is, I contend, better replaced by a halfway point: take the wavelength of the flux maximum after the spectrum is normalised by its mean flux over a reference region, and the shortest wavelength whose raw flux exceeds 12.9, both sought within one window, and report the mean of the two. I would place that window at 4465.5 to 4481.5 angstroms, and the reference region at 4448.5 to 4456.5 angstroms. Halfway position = 4471.5 angstroms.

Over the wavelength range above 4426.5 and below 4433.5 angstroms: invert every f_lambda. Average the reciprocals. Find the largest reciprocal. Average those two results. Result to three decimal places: 0.099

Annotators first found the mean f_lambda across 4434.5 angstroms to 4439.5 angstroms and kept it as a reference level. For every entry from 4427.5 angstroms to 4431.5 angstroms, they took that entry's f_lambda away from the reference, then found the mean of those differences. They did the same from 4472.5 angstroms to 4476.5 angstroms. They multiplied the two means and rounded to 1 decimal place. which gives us 2.7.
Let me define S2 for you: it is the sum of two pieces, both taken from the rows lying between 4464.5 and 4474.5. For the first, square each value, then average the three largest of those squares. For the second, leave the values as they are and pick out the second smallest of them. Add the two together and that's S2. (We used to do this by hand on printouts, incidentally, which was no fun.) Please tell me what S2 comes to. 215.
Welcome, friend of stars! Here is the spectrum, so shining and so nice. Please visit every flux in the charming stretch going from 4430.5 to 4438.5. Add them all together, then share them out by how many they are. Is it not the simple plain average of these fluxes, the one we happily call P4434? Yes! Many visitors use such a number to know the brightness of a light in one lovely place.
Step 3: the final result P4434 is 9.9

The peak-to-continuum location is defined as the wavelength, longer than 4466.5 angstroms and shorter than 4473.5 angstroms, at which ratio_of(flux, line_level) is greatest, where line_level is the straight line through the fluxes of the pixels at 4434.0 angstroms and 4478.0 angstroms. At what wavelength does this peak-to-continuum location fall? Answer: 4467.0 angstroms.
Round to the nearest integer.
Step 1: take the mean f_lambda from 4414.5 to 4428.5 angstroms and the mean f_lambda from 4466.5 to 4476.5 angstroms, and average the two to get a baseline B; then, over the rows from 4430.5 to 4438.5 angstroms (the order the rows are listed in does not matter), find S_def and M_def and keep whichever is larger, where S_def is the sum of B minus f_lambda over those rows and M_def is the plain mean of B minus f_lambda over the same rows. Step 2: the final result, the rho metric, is 18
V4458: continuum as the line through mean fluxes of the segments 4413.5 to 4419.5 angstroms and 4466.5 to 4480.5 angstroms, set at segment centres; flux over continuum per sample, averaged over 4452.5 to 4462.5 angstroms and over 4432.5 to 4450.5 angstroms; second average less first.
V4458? 0.30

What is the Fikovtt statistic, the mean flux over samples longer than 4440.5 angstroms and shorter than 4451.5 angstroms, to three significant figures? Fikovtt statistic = 12.4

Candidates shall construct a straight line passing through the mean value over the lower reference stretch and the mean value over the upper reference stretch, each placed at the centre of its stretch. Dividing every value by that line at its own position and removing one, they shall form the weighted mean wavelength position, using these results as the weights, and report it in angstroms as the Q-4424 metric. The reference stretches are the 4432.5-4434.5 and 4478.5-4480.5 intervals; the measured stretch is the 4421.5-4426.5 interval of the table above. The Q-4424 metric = 4423.4 angstroms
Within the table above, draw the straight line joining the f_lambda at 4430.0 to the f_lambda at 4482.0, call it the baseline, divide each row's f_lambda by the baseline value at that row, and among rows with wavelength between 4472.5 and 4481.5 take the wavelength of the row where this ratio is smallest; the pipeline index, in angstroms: 4481.0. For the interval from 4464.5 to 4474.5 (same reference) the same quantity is 4469.0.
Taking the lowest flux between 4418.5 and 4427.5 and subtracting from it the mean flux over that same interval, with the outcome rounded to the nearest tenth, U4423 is -1.8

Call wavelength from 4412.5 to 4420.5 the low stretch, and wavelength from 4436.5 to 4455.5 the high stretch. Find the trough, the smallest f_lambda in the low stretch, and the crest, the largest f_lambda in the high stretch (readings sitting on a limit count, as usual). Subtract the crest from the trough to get -7.0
